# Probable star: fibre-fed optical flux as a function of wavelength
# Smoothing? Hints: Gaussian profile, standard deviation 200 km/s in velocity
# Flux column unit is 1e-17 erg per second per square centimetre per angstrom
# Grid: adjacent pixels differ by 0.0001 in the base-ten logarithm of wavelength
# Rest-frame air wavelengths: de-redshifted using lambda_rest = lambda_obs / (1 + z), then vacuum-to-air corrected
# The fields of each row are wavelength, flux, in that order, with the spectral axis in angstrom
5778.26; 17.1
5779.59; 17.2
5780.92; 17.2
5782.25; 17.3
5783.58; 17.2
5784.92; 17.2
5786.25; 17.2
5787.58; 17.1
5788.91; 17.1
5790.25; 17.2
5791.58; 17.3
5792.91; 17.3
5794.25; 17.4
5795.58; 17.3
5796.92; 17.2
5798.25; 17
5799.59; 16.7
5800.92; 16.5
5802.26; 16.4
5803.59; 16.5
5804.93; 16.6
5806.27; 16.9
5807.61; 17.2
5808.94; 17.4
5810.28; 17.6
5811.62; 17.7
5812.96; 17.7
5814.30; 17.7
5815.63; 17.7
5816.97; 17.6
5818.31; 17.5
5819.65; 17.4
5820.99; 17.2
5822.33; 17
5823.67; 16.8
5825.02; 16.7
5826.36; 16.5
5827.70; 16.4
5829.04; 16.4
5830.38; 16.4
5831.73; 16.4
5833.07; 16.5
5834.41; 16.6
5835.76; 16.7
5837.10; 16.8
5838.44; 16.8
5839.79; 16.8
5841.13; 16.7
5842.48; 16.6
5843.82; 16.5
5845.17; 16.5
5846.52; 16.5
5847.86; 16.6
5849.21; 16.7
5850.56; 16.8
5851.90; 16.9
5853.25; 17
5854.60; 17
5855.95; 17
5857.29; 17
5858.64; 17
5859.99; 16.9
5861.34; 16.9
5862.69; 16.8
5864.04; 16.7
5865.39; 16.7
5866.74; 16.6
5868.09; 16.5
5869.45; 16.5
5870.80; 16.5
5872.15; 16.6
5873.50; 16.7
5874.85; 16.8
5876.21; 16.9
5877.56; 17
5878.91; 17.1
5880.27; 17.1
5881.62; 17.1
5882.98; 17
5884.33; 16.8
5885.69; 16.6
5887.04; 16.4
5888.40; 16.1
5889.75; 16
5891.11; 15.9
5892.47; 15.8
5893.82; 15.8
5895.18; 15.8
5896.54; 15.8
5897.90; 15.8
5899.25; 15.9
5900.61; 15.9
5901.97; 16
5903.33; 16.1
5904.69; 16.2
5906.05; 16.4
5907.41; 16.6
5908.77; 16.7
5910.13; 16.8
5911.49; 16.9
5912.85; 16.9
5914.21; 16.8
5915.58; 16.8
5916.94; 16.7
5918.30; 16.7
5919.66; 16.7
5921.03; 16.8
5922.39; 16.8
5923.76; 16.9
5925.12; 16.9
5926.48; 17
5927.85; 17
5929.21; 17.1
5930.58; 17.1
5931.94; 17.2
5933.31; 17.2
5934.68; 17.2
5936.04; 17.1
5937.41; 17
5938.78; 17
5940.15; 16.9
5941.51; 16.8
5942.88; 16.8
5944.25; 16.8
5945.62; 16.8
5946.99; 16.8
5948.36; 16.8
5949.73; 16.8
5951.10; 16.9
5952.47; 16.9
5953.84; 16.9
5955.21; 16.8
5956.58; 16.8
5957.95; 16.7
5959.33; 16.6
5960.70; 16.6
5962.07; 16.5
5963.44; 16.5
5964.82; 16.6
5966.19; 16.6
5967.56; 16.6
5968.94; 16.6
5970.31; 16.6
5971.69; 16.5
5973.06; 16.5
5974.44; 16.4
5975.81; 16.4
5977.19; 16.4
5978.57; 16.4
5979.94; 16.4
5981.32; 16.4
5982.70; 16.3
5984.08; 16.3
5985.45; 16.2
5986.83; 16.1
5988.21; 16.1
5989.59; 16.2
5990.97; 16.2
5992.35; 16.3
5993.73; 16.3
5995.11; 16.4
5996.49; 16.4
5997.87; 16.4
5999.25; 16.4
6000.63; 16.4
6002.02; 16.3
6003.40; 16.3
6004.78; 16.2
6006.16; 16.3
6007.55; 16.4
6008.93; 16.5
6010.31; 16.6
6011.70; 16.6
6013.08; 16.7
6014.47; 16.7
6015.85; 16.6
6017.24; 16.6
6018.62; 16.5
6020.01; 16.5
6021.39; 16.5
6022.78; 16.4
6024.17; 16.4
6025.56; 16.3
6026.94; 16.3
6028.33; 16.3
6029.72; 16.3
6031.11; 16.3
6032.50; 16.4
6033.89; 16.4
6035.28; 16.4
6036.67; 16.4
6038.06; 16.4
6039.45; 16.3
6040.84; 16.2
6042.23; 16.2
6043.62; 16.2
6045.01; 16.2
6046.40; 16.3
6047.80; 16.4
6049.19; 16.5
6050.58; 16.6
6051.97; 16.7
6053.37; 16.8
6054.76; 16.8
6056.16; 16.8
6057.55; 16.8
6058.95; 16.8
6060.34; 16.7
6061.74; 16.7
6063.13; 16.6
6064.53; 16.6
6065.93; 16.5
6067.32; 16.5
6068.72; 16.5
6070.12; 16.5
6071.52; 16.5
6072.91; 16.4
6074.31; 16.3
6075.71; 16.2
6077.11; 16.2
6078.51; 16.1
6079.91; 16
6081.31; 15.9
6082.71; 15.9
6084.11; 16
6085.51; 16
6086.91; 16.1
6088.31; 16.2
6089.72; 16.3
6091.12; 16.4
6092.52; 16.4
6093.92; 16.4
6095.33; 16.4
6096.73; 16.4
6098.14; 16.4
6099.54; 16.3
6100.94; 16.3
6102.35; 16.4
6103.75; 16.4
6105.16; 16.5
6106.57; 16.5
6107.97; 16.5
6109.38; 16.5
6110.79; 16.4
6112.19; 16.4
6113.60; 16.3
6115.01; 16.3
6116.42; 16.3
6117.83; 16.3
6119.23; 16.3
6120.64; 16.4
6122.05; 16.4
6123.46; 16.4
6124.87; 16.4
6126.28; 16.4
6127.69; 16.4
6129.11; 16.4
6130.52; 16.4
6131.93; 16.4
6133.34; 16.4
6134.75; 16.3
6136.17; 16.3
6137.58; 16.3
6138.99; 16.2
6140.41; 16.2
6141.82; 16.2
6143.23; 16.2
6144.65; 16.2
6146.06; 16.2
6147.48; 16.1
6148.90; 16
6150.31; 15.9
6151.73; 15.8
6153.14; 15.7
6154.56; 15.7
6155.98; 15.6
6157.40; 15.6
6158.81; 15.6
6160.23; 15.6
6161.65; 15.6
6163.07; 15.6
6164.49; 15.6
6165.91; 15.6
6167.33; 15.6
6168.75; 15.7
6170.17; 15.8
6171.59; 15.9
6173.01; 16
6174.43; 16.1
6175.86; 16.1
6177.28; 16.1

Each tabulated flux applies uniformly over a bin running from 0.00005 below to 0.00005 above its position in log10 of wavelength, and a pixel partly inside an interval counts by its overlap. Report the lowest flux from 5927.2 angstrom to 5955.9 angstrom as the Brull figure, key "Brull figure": 16.8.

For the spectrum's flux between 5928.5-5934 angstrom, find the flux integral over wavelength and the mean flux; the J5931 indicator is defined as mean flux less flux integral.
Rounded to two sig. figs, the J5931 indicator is -77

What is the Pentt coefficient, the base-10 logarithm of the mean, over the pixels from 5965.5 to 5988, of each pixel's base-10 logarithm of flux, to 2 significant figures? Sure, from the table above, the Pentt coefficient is 0.085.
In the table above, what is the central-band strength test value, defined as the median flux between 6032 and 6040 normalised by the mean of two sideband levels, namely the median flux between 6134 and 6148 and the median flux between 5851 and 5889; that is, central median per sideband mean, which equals 0.99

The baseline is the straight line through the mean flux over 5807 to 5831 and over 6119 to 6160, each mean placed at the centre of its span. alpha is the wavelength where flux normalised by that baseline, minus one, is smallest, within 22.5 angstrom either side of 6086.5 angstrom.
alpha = 6081.31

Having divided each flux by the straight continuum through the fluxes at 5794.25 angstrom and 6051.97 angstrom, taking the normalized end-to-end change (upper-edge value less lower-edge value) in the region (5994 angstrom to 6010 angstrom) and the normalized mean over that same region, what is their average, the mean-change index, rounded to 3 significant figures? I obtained 0.490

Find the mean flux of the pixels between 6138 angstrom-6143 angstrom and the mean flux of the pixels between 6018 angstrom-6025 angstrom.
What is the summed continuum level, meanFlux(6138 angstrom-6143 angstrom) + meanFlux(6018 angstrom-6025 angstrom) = 32.66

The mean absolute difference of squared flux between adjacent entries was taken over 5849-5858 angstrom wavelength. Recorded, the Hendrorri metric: 1.7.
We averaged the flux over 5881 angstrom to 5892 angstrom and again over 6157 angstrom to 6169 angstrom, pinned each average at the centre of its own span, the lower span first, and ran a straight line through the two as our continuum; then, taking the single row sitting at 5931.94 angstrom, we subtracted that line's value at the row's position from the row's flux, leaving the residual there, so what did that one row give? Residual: 0.9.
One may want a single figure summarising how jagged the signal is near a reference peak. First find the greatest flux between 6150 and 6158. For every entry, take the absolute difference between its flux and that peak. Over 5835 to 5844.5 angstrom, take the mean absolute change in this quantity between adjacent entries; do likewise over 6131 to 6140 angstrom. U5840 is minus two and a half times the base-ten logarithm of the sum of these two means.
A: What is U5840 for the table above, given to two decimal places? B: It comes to 2.43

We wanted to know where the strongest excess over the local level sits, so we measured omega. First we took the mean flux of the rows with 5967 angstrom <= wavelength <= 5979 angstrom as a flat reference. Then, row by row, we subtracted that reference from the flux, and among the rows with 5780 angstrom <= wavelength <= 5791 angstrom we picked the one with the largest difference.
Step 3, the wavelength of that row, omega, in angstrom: 5782.25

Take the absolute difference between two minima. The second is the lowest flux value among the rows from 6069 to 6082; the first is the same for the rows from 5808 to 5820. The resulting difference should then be 1.50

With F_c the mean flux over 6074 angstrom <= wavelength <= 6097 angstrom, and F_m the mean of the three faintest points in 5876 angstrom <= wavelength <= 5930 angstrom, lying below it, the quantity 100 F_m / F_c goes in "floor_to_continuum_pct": 98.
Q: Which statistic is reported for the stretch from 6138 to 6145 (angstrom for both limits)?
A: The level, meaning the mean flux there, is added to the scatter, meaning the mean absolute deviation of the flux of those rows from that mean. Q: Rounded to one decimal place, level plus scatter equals 16.2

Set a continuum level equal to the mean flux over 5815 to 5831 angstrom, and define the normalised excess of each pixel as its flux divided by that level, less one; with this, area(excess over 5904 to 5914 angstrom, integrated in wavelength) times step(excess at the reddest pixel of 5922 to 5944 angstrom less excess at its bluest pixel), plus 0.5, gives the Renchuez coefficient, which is 0.50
